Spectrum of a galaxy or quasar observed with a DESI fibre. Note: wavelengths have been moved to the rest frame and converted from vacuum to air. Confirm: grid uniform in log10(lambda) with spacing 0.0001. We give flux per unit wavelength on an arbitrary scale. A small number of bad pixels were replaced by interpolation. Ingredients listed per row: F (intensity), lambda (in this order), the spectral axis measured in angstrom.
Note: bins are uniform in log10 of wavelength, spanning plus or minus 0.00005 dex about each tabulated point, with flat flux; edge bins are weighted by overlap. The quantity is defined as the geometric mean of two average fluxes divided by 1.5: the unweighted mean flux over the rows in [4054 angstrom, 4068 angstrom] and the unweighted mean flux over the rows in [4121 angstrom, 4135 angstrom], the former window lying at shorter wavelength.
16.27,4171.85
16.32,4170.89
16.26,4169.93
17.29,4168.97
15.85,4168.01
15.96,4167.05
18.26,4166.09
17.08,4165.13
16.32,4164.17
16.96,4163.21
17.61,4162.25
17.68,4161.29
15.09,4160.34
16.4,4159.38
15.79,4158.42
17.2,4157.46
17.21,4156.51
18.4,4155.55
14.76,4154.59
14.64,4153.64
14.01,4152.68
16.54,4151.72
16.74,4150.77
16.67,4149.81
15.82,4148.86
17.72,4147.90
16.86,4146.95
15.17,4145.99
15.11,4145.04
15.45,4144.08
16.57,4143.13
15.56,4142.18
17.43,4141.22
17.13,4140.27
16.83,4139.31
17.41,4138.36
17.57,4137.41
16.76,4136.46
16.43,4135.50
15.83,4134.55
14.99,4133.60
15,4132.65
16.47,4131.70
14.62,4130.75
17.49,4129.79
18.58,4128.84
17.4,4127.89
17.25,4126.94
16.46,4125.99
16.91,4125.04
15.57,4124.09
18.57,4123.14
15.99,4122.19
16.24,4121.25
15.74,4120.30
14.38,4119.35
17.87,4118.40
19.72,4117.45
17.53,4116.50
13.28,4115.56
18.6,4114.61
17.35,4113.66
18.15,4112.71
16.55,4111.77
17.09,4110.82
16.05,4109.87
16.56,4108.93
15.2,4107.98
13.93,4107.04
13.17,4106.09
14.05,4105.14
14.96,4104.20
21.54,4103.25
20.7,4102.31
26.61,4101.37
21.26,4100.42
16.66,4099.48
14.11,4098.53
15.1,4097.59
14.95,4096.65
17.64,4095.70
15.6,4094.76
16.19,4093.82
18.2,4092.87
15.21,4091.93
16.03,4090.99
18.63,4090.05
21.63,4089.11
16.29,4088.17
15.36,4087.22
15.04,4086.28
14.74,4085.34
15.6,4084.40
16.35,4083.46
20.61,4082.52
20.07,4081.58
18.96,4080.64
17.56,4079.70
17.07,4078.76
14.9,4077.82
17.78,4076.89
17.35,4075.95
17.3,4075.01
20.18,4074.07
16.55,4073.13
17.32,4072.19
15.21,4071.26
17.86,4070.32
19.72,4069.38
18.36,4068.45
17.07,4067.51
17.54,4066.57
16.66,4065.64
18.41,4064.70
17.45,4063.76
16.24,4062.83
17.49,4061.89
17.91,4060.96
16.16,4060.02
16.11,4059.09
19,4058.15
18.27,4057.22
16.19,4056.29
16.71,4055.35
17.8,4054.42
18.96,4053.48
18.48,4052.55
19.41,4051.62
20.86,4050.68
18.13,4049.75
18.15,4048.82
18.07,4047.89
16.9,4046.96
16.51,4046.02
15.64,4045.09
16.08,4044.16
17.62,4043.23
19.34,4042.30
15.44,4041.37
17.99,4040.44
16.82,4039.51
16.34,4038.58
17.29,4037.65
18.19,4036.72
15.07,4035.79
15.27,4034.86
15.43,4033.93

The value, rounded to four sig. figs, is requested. 11.25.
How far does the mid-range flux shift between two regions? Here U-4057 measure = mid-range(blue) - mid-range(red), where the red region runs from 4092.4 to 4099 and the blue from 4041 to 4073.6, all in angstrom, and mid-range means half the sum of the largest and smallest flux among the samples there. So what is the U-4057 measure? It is 1.9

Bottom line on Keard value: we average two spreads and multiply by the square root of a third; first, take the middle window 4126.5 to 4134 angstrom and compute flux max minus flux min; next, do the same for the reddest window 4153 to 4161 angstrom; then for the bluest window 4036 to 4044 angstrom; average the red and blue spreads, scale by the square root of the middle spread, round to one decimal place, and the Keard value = 7.6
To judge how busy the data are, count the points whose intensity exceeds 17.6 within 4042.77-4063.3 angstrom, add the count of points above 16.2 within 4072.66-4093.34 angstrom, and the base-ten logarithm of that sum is 1.43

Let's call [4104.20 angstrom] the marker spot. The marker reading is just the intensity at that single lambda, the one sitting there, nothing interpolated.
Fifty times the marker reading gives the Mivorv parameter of 748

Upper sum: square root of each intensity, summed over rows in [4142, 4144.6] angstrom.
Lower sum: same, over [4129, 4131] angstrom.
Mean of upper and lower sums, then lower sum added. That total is 18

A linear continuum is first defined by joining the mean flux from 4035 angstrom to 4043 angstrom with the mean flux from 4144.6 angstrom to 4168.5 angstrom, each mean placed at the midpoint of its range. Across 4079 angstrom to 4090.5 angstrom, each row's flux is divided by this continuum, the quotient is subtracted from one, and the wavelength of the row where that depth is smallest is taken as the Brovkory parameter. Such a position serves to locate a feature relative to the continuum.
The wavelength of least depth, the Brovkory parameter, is 4089.11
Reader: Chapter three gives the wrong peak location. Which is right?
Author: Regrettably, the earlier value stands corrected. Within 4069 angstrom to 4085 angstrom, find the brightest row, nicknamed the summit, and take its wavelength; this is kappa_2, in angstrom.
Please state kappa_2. 4082.52 angstrom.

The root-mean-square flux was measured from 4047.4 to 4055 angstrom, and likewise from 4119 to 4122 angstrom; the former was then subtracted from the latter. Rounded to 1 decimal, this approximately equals -3.3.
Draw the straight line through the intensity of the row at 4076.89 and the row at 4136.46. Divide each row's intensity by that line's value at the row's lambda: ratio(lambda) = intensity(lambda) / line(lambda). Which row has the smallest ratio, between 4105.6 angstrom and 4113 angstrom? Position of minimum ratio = 4106.09 angstrom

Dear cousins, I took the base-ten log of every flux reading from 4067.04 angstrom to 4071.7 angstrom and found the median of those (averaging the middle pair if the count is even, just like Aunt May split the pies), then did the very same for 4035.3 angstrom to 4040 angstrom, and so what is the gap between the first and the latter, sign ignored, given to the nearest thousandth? 0.026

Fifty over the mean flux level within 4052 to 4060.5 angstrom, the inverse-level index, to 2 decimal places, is 2.85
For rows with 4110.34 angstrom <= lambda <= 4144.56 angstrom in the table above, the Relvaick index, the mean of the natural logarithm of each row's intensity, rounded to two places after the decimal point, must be 2.81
